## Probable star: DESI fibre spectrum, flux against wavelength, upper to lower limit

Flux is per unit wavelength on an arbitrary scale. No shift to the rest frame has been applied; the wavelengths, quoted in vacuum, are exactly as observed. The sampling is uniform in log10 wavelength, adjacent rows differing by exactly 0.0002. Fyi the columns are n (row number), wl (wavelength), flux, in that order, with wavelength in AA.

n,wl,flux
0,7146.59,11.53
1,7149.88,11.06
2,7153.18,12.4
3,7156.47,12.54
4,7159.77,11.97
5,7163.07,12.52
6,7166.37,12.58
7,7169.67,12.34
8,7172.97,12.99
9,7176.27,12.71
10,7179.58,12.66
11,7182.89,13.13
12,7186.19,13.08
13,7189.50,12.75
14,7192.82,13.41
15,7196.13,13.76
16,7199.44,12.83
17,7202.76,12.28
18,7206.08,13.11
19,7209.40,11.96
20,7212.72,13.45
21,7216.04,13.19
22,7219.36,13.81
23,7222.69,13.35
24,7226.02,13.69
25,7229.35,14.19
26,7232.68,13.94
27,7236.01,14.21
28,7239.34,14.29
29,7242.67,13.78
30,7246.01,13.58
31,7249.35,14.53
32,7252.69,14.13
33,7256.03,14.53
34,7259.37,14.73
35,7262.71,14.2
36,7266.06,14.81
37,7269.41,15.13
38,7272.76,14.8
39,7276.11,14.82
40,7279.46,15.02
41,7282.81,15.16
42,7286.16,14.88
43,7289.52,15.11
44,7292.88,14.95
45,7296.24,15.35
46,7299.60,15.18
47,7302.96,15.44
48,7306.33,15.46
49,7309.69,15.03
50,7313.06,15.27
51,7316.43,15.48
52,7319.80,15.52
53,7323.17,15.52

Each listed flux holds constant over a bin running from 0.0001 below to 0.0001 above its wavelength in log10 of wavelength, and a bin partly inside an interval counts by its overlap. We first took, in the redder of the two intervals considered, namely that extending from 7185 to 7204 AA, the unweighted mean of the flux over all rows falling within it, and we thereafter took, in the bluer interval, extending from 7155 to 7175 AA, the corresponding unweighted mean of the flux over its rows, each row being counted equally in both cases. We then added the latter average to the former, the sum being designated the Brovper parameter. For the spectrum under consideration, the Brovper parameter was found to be 25.5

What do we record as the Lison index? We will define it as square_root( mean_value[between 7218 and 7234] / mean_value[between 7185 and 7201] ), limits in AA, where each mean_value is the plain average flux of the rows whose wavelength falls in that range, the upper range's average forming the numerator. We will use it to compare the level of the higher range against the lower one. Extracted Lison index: 1.02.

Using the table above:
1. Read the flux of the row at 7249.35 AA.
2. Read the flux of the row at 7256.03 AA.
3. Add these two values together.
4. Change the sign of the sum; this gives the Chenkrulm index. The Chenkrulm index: -29.1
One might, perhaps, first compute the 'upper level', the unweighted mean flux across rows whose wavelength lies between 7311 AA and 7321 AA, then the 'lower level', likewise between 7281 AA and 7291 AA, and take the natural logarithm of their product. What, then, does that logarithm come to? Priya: 5.45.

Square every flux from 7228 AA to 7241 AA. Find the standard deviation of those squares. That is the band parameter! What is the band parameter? 4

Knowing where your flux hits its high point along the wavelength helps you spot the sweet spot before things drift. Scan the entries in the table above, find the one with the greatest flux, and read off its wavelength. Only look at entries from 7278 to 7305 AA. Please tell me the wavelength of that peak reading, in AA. 7302.96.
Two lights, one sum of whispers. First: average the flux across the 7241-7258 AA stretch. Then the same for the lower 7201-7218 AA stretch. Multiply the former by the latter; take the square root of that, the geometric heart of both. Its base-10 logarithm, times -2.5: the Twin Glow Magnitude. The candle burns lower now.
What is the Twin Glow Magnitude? -2.82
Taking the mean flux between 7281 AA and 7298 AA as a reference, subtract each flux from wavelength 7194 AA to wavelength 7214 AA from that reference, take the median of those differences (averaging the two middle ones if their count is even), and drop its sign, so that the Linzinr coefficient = 2.1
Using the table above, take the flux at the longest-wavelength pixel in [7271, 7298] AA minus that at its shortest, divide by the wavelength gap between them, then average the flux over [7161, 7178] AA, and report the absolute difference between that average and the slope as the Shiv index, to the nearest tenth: 12.6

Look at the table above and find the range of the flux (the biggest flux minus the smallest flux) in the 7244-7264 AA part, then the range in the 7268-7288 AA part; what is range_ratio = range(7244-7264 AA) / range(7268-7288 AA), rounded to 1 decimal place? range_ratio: 3.2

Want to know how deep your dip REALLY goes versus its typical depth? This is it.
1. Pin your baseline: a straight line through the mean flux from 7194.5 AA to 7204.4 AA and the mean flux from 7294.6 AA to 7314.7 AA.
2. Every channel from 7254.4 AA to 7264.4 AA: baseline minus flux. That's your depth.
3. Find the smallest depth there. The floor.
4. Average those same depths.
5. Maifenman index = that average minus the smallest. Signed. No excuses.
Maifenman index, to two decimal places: 0.24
